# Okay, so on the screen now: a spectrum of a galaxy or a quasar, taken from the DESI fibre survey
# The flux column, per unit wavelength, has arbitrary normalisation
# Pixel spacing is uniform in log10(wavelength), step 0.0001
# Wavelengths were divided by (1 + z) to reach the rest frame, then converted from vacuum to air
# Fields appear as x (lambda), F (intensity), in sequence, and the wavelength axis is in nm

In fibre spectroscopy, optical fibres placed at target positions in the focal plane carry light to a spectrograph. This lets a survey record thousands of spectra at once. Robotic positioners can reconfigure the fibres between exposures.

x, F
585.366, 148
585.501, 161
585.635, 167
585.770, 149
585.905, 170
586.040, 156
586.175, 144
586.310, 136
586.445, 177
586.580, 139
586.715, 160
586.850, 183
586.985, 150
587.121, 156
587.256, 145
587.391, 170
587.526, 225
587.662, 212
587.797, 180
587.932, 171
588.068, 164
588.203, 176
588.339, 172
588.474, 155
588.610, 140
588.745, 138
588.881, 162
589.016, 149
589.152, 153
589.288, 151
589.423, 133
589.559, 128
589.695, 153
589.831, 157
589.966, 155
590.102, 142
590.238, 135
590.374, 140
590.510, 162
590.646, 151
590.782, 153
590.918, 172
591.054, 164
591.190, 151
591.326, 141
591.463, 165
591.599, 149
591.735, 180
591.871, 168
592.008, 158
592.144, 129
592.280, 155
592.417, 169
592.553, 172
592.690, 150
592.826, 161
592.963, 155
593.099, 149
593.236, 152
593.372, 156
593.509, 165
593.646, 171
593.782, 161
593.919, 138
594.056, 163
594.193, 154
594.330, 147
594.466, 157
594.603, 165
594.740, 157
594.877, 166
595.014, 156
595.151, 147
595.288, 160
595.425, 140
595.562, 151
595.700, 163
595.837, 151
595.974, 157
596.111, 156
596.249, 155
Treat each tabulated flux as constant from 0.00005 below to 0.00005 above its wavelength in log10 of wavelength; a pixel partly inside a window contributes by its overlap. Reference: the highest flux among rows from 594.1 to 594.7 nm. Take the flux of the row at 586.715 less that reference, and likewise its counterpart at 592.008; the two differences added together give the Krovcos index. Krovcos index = -12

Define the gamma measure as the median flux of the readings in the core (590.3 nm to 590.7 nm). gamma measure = 151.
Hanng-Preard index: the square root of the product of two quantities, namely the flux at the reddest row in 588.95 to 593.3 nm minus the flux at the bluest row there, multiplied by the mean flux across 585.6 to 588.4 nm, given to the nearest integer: 22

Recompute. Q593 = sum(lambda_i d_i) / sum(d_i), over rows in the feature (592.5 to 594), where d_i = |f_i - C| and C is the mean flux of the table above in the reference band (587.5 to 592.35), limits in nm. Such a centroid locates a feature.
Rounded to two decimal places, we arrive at 593.30 nm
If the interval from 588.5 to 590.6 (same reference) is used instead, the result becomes 589.54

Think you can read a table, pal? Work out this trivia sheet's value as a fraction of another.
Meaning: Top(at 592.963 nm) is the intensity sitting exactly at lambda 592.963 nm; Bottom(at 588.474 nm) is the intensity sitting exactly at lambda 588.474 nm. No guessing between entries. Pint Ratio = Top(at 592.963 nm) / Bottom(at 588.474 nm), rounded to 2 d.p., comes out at 1.00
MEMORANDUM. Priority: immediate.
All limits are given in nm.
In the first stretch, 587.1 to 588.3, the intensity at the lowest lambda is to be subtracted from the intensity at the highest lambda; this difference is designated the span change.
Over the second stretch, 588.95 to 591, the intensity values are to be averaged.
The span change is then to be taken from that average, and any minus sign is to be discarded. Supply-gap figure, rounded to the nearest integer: 129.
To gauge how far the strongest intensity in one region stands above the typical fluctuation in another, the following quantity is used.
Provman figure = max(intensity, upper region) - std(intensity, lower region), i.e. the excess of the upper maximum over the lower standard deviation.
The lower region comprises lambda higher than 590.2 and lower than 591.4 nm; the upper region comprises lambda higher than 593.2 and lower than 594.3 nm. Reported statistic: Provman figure 159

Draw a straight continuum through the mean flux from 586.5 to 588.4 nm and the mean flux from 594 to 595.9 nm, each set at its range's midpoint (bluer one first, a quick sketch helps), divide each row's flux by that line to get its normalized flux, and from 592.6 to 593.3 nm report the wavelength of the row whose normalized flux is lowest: 593.099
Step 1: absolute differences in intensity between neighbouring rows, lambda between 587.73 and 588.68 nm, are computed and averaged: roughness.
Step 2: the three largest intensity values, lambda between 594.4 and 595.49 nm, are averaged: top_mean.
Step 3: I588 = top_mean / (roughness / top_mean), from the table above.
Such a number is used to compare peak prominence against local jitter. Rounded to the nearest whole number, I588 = 2511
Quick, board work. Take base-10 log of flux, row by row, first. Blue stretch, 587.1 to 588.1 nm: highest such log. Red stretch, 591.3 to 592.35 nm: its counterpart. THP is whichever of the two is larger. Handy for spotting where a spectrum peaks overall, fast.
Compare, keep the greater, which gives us 2.35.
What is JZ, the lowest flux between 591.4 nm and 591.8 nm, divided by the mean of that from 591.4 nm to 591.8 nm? 0.905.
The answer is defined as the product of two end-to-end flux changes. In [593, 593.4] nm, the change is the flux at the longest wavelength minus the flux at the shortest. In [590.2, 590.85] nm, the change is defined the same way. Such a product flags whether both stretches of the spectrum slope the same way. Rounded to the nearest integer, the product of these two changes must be 126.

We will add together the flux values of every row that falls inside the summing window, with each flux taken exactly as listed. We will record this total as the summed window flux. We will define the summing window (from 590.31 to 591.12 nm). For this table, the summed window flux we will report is 942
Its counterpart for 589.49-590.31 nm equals 870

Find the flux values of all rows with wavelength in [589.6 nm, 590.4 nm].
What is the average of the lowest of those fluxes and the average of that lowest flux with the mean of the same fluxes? 138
